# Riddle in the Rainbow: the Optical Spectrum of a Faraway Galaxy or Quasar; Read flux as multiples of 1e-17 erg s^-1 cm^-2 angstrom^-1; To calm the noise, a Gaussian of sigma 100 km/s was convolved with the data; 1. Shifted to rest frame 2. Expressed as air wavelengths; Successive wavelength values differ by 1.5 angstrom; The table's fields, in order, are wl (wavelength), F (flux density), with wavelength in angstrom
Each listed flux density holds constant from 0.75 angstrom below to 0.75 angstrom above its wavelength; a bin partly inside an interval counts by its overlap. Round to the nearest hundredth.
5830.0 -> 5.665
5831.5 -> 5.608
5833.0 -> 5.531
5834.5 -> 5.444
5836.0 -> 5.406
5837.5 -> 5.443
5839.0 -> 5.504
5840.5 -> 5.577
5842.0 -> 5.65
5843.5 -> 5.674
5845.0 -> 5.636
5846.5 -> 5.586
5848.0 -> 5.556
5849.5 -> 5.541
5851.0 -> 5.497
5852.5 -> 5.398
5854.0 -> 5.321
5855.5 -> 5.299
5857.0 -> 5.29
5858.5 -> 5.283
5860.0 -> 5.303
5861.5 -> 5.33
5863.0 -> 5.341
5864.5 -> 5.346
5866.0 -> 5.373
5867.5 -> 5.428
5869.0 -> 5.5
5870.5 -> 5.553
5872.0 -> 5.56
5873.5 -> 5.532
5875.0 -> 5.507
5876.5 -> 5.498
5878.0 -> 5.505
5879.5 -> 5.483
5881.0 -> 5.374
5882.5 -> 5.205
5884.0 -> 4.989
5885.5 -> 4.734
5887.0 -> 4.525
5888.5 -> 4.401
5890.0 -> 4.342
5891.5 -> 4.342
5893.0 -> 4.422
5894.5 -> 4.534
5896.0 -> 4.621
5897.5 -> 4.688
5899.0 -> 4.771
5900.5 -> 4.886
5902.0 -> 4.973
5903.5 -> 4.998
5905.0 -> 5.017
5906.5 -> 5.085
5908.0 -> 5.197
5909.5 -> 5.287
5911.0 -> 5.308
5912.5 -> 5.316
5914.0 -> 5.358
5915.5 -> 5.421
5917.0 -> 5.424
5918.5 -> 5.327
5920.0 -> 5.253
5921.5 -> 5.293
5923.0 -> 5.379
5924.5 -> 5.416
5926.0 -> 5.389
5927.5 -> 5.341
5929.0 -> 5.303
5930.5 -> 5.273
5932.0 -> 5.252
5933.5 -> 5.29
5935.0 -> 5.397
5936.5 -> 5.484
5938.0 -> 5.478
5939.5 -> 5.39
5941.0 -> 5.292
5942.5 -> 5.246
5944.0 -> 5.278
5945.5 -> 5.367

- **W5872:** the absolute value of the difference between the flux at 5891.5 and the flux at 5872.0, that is 1.22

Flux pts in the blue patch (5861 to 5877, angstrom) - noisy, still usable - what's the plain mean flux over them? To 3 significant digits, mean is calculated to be 5.45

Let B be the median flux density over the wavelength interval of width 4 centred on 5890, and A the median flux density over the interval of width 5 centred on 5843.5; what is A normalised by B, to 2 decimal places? 1.30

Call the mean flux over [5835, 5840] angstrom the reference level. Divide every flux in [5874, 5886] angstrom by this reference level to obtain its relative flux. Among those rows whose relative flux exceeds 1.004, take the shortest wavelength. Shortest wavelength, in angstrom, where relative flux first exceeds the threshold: 5875.0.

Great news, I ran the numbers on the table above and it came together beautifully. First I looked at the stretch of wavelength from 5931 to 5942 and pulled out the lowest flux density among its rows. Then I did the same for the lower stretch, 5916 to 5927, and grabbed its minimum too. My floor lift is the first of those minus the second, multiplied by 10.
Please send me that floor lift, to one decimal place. 0.0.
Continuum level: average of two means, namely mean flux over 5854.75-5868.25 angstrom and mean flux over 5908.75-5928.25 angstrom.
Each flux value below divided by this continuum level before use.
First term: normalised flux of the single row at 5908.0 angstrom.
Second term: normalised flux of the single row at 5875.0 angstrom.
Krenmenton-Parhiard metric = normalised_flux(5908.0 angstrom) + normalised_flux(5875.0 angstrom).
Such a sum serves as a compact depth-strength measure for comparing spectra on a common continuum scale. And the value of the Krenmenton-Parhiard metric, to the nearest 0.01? 2.00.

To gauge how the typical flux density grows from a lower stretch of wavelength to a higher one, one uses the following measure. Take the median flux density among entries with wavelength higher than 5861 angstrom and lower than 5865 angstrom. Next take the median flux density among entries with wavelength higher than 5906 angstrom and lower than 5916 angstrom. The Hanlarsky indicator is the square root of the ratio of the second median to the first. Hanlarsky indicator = 1.00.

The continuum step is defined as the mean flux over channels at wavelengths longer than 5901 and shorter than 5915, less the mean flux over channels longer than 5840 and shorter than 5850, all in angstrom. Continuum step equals -0.43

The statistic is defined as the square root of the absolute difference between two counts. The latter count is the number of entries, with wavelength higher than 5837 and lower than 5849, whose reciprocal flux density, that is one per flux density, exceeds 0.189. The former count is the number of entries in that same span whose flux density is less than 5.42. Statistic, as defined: 0.0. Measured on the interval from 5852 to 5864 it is 2.4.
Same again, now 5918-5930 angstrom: 2.6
